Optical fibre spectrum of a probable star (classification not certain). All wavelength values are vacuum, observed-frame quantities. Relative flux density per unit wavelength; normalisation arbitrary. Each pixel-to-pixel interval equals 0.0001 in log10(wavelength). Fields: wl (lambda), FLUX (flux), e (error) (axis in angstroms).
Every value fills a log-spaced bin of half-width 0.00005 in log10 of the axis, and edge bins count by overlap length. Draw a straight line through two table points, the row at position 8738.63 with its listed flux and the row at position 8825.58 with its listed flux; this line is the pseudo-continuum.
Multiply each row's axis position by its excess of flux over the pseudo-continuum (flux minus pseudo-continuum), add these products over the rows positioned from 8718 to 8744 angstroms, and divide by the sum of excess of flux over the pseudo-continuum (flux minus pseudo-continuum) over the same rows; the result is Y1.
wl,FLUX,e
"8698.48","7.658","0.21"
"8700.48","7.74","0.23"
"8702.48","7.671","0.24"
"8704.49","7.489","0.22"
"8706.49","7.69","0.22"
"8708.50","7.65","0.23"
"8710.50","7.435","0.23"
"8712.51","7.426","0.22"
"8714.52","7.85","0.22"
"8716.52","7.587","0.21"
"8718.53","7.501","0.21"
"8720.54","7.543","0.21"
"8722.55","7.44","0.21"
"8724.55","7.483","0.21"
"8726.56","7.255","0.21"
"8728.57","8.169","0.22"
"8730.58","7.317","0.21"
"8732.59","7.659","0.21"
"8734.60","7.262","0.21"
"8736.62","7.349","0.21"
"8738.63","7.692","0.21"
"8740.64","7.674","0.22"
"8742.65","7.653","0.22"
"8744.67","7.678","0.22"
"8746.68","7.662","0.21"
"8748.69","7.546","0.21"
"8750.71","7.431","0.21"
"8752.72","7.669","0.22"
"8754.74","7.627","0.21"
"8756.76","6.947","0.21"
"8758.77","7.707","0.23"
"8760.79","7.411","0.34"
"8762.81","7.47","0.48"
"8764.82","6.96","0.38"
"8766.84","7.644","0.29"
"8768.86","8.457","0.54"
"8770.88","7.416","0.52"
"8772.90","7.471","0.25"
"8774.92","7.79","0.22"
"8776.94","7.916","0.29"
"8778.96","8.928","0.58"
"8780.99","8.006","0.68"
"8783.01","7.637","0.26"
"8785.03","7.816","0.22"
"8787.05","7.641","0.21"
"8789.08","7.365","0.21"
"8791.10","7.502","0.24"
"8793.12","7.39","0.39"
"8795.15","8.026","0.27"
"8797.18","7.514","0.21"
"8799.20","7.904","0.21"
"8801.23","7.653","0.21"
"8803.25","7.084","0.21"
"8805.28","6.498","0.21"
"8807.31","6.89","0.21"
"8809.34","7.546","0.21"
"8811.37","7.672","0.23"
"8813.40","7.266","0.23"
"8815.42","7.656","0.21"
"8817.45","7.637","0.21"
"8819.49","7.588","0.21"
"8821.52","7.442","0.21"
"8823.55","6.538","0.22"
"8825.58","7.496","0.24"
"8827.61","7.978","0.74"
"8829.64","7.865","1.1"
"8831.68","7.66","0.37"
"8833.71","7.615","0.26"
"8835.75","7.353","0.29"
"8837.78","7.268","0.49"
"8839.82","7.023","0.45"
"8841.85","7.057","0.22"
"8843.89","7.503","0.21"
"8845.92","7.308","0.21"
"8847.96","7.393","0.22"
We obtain 8728.3 angstroms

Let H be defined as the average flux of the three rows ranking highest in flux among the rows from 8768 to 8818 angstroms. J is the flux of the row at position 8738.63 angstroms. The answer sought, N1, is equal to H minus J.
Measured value 0.78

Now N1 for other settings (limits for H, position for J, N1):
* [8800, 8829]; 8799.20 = -0.14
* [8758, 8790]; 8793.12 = 1.07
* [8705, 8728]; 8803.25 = 0.65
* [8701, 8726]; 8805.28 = 1.24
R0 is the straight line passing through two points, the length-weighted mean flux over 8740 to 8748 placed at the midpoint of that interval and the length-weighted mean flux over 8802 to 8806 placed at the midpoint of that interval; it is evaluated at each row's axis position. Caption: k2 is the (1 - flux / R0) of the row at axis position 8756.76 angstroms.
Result 0.07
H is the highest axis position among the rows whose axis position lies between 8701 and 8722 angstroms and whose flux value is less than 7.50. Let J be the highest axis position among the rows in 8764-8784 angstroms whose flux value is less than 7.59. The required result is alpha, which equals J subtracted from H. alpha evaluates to -60.4 angstroms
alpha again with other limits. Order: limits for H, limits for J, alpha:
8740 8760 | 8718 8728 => 30.2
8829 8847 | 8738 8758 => 89.2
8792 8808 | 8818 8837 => -28.4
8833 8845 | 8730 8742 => 105.2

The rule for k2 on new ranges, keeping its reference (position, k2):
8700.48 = 0.06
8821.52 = -0.12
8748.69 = 0.01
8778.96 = -0.24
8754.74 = -0.01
